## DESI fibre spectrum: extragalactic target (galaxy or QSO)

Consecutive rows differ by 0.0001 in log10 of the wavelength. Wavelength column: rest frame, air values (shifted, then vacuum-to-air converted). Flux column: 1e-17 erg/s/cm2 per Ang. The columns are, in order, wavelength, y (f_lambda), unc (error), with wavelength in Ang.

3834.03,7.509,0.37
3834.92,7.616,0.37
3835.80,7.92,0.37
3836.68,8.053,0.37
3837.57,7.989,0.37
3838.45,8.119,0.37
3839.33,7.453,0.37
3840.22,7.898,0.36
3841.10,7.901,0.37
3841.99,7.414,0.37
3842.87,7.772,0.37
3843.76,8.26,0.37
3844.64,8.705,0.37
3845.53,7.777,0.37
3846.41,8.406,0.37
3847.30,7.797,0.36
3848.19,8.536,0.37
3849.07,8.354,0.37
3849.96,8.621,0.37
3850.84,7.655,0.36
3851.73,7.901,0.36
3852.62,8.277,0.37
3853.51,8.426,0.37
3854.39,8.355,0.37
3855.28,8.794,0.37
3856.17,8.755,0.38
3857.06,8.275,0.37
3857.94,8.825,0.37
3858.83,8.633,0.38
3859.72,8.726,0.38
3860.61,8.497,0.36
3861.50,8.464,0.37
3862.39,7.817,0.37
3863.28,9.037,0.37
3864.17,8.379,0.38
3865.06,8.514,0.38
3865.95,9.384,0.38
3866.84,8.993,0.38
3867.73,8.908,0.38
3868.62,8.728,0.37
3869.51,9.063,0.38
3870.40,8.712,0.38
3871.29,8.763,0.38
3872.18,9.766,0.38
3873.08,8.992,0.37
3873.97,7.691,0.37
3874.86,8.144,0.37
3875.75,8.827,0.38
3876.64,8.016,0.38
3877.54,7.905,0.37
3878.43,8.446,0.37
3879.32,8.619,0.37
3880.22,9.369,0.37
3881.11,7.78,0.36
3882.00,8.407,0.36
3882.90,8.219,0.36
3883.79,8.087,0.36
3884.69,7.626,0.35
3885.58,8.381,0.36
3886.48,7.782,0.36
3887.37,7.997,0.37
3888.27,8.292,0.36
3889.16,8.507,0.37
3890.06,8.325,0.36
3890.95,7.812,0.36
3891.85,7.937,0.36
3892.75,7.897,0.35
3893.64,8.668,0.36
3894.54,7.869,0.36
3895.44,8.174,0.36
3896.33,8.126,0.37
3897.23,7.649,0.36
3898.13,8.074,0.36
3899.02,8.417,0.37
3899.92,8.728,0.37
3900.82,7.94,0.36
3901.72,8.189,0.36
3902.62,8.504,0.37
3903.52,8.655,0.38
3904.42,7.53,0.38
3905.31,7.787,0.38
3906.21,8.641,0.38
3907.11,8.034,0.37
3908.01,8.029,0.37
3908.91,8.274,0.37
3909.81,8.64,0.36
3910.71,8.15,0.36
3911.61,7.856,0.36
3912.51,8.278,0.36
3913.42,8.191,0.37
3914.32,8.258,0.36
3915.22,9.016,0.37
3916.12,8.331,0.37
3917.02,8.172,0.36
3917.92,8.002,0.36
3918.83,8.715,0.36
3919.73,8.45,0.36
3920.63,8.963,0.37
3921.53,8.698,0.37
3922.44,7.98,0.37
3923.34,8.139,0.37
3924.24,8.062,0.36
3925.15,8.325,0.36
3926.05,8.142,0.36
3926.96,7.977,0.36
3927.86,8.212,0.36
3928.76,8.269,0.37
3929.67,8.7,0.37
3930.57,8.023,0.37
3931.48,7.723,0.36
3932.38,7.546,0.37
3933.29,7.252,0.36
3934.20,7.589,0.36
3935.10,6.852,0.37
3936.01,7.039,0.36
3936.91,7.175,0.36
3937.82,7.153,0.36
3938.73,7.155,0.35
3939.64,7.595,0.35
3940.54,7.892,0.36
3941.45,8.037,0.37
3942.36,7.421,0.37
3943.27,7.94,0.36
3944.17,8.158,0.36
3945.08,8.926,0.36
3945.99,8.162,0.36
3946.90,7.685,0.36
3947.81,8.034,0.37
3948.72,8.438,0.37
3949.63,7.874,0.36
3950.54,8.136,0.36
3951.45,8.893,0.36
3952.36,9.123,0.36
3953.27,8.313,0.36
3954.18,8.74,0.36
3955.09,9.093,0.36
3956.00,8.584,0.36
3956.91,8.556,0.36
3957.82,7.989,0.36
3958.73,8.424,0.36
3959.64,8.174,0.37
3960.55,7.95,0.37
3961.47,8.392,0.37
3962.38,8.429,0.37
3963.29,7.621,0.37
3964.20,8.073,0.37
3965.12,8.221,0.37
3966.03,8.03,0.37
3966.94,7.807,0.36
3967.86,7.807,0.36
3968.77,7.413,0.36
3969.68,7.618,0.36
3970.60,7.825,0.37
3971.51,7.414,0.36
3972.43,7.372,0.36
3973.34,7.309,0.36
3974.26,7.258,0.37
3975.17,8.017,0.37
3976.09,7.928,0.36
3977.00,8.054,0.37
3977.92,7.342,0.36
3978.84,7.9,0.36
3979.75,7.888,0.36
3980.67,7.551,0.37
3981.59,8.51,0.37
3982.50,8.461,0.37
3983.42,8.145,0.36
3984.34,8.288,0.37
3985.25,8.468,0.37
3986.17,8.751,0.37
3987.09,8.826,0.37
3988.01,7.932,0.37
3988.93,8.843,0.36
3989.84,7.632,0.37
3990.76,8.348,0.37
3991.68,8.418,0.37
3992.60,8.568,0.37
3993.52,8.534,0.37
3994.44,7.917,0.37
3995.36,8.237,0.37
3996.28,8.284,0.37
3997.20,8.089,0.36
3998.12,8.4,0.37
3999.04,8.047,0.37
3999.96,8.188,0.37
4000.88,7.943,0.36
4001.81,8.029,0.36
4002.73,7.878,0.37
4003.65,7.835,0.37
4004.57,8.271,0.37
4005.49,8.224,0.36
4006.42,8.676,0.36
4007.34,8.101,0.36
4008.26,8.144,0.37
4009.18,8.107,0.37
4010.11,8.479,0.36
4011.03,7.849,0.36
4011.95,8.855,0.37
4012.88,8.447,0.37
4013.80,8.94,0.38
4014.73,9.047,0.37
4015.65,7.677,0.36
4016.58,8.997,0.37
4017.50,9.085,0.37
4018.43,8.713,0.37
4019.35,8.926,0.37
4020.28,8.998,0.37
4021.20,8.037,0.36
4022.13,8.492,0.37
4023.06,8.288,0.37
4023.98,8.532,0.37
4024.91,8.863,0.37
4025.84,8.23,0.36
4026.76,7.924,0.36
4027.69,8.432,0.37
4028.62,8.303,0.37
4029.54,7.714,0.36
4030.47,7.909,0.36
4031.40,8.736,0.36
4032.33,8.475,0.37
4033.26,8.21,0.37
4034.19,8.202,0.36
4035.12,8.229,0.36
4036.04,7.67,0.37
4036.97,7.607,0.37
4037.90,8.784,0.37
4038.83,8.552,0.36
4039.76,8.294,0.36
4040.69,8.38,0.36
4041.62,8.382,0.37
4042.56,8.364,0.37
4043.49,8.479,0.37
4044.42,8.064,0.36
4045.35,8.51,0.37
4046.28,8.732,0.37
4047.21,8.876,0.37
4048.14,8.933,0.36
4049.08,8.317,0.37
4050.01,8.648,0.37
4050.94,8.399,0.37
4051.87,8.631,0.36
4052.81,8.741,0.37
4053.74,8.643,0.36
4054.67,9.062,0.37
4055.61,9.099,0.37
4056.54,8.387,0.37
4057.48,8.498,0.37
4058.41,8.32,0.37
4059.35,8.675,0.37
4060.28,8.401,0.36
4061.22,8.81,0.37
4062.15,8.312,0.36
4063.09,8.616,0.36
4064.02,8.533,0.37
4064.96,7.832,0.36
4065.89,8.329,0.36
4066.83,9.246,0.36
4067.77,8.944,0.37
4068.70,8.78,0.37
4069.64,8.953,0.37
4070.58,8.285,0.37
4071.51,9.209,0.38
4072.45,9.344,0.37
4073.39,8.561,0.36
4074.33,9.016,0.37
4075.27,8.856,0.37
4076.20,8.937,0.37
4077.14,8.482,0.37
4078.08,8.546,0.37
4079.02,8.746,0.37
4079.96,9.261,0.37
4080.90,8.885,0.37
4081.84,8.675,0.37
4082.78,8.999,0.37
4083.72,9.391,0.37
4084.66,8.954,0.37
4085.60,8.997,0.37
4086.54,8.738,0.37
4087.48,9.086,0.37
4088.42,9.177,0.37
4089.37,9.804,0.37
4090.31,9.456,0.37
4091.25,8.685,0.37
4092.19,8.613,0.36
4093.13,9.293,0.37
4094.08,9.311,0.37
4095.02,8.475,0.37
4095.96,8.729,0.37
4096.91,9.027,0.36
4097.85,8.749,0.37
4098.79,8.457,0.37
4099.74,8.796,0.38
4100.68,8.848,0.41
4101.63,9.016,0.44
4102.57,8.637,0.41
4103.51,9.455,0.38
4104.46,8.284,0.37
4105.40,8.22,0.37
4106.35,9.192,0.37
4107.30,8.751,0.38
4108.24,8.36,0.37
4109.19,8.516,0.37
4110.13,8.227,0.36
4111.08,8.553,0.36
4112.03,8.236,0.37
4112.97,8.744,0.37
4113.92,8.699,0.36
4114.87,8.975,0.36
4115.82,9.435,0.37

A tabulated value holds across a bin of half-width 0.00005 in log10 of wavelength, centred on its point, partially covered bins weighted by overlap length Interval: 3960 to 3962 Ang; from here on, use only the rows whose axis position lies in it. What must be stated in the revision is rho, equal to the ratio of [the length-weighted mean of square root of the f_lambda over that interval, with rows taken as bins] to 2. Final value 1.43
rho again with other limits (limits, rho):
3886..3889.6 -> 1.43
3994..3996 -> 1.42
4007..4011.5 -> 1.43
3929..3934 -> 1.40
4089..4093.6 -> 1.52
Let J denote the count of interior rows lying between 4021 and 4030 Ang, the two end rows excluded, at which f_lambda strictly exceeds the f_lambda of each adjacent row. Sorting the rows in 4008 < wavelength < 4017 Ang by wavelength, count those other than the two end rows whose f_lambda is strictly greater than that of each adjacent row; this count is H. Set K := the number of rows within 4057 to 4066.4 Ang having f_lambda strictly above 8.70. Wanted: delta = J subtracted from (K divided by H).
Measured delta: -2.7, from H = 3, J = 3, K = 1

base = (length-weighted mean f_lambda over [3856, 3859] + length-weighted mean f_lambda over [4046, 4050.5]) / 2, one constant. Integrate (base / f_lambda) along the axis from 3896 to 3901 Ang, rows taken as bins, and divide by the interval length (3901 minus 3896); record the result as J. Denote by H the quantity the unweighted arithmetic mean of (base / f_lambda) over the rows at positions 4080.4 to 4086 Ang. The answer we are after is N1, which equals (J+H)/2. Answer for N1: 1.01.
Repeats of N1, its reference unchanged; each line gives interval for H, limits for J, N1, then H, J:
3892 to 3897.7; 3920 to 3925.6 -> 1.06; 1.08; 1.04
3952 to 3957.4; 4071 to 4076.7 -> 0.98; 0.99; 0.97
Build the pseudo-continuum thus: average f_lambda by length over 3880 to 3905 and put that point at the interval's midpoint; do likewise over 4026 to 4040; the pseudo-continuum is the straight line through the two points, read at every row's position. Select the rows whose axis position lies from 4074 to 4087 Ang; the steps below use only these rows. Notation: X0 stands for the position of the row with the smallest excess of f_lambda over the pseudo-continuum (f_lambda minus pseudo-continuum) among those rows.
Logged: 4077.14 Ang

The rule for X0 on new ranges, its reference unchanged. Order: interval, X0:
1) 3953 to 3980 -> 3974.26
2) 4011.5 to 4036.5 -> 4036.04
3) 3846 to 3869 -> 3850.84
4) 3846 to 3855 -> 3850.84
